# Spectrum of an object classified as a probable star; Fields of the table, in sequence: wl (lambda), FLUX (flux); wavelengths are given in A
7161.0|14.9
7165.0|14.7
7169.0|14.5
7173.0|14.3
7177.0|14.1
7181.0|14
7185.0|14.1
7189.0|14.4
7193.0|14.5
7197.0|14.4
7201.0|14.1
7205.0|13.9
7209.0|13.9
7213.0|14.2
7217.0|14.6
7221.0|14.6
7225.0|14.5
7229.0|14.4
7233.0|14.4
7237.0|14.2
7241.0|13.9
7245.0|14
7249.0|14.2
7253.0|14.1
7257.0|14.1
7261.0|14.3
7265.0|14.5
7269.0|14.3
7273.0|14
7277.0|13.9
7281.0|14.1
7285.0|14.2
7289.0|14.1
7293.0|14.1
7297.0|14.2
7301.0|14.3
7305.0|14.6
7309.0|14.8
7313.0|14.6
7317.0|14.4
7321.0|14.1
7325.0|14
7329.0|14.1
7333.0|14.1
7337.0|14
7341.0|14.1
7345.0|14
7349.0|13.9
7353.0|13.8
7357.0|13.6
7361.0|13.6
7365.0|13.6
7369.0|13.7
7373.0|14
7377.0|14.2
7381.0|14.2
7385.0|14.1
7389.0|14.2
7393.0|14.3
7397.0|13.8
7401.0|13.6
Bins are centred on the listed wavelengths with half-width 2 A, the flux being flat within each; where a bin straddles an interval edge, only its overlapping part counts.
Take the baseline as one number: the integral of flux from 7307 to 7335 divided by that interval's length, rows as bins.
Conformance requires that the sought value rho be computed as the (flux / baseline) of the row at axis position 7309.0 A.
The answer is 1.03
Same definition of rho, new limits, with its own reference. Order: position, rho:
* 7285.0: 0.99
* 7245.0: 0.98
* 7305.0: 1.02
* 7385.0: 0.99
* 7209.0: 0.97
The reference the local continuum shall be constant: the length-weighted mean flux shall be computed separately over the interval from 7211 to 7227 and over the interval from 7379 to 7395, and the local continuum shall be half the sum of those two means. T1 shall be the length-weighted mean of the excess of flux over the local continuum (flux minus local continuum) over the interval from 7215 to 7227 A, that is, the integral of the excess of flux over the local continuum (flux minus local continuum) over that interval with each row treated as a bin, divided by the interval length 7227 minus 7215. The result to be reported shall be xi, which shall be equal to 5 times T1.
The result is 1.1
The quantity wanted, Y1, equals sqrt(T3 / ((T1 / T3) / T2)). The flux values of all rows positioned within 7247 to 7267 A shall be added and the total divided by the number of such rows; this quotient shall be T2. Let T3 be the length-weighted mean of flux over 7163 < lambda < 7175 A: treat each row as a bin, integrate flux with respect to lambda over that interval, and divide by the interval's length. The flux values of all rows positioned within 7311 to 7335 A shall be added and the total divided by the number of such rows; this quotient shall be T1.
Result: 14.5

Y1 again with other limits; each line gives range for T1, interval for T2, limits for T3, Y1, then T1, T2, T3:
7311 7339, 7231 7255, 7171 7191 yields 14.2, 14.2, 14.1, 14.2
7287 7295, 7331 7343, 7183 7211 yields 14.2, 14.1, 14.1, 14.2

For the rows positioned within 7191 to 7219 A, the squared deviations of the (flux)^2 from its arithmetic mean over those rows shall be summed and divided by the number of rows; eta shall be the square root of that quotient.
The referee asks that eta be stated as 7.4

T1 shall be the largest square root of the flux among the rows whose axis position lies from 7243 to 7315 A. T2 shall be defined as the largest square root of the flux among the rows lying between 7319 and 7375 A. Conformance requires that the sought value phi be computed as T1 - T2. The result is 0.09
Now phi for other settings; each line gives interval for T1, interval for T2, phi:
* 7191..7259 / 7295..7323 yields -0.03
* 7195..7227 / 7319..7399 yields 0.04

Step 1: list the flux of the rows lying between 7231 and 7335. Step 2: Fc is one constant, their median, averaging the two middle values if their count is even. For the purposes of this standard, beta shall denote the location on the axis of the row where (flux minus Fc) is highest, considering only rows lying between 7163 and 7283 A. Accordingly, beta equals 7165.0 A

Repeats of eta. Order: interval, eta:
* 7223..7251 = 5.8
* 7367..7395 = 5.2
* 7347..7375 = 4.1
